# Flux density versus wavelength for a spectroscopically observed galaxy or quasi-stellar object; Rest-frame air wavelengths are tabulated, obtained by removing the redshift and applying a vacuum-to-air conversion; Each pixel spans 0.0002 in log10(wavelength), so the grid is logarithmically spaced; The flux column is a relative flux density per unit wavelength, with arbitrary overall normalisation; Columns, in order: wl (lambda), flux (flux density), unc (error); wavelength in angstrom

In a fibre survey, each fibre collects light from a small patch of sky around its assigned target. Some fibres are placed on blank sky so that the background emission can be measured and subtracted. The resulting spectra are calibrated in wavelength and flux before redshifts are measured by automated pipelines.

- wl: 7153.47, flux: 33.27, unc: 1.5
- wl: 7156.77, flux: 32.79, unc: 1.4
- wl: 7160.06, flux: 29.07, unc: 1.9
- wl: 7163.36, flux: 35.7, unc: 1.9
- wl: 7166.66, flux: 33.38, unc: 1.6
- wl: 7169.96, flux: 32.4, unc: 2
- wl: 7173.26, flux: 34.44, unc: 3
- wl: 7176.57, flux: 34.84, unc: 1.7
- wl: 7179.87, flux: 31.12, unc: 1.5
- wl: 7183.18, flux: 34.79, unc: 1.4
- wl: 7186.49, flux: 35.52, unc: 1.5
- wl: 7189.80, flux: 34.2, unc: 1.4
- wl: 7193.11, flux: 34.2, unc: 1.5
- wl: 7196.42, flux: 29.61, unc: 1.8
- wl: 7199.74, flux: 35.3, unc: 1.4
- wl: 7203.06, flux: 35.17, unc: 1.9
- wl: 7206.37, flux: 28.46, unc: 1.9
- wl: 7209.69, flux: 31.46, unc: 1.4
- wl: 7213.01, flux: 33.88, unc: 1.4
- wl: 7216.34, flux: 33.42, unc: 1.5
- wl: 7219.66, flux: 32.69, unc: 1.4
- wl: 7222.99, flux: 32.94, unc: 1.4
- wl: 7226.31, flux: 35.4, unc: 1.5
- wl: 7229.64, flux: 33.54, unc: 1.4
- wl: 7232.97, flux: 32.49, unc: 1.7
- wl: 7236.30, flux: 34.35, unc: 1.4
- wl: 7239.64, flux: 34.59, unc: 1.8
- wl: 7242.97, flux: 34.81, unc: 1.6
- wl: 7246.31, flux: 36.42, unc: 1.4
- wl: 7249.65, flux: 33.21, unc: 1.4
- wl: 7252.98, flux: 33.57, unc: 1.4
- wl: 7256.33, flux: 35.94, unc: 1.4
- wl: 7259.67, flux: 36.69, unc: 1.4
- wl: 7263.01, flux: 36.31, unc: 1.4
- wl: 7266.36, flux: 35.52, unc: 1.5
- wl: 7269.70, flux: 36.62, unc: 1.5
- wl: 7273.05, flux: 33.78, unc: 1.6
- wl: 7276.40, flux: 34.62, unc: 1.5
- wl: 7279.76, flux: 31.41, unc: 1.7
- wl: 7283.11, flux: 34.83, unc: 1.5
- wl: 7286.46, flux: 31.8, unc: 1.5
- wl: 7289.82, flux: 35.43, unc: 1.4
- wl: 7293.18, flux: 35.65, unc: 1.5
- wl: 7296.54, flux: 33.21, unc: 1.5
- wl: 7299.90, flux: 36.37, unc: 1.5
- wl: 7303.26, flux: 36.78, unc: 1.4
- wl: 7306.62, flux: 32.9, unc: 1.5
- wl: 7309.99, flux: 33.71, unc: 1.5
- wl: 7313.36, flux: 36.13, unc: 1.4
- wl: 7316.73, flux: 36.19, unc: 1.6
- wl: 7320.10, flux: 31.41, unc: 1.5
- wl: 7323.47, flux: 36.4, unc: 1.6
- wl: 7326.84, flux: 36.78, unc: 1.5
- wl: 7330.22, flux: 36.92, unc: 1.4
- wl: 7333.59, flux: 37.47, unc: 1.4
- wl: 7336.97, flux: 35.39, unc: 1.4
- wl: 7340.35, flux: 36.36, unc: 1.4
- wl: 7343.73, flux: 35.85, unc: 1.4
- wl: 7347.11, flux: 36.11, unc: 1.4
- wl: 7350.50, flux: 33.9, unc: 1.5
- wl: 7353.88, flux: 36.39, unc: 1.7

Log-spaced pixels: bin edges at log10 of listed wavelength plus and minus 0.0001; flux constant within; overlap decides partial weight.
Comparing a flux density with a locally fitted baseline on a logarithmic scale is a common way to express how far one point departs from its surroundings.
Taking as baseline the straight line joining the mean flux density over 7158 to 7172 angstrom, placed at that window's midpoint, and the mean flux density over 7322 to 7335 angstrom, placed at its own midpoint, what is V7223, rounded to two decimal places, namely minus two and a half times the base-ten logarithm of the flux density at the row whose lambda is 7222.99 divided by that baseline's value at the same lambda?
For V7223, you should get 0.04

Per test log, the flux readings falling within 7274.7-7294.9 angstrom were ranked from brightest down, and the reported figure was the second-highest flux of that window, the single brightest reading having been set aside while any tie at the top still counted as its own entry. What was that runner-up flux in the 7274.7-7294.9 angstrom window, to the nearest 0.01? 35.43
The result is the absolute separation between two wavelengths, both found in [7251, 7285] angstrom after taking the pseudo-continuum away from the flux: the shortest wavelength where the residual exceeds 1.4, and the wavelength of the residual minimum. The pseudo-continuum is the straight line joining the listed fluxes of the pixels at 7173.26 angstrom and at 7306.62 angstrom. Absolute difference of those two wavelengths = 23.4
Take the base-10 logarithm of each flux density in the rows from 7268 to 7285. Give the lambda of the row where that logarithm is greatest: 7269.70 angstrom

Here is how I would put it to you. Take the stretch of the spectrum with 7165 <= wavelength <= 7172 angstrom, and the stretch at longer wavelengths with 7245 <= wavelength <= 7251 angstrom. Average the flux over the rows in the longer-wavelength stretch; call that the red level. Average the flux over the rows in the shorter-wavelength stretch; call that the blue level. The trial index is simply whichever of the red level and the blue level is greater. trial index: 34.8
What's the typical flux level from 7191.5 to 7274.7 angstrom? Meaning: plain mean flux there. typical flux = 34.0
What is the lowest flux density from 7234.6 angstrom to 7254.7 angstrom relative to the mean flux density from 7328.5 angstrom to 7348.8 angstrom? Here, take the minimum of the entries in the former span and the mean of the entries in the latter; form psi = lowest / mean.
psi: 0.91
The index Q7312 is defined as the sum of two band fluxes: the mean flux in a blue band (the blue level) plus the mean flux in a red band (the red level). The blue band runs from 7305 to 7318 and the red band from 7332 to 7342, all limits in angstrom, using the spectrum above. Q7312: 71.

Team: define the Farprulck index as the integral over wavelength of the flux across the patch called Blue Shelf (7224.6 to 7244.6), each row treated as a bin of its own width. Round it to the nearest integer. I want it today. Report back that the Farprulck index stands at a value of 684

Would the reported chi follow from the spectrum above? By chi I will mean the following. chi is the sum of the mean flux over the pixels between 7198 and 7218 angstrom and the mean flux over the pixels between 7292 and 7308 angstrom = 67.9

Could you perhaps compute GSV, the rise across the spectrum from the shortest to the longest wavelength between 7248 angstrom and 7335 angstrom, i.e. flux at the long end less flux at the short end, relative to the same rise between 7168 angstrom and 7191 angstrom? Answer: 2.4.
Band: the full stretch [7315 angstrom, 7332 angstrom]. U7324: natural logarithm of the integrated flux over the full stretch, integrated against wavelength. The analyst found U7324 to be 6.40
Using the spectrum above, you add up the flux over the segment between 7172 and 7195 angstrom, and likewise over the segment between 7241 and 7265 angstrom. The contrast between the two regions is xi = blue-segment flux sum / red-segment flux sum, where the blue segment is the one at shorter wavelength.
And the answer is 0.968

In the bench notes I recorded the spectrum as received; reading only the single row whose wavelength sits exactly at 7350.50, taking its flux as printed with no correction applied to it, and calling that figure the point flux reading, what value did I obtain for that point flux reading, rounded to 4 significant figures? 33.90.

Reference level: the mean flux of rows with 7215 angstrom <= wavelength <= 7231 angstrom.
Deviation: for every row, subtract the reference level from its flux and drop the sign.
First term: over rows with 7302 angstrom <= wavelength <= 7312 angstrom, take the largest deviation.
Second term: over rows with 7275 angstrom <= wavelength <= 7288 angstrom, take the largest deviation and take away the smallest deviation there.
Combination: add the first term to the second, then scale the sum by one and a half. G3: 6.5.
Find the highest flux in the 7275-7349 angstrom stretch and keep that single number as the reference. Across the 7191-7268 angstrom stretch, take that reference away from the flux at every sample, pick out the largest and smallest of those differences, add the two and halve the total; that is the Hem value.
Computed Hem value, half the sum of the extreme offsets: -4.9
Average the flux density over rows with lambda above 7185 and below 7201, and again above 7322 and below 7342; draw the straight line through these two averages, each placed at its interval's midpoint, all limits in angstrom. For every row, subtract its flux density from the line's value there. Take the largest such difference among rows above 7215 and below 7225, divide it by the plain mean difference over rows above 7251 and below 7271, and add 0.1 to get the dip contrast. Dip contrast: -2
